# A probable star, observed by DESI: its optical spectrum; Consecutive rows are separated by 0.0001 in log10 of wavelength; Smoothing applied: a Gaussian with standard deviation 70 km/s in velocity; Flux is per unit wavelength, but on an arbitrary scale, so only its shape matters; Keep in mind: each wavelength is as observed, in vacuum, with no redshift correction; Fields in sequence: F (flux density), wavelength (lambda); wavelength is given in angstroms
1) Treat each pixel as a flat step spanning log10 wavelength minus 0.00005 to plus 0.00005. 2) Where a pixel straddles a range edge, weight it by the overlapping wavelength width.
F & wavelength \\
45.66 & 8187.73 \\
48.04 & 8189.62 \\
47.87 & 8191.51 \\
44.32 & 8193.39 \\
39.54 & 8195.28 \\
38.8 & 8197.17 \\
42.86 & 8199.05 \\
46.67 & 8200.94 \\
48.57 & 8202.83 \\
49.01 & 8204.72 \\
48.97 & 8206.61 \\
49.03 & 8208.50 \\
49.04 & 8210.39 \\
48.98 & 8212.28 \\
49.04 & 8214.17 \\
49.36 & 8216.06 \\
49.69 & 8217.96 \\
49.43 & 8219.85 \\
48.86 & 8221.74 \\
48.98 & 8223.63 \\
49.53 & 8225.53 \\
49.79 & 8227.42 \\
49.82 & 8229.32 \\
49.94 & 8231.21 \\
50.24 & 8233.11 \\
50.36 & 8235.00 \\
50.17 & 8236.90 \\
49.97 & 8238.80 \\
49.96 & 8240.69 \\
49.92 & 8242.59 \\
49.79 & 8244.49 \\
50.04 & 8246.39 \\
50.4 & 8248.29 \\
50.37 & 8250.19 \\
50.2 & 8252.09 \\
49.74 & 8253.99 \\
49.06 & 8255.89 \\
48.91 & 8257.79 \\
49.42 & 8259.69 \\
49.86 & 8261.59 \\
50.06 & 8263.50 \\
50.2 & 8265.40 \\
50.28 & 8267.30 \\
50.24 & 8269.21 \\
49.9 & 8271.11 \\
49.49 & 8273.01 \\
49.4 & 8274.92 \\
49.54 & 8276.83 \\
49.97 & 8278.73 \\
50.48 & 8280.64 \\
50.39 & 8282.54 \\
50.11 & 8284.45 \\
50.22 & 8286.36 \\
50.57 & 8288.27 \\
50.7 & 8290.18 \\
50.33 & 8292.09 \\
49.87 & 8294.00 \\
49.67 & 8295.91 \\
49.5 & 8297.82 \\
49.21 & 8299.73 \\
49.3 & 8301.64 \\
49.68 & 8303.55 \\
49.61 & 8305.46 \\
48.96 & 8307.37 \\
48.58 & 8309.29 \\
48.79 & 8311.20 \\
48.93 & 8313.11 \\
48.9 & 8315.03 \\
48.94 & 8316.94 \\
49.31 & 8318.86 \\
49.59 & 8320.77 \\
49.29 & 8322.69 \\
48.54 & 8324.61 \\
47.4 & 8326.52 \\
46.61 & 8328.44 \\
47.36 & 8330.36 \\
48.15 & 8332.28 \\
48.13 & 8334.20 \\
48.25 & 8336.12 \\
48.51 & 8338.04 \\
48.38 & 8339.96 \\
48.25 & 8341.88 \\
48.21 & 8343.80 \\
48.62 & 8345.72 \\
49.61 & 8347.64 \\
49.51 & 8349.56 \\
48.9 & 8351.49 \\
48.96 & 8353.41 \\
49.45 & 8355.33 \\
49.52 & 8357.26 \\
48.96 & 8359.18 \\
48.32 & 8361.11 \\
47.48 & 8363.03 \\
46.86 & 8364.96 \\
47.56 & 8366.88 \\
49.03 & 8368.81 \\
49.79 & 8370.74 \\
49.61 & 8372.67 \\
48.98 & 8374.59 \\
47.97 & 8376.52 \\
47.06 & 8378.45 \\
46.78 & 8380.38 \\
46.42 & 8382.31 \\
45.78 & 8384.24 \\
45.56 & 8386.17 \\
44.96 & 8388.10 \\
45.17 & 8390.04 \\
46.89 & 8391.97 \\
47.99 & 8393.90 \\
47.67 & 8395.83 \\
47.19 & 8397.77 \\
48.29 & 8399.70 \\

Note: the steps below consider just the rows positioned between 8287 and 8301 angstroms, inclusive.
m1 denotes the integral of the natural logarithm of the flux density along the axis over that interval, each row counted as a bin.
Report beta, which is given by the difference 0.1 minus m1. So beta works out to -54.7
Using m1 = 54.75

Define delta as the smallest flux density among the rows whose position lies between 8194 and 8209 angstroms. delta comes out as 38.8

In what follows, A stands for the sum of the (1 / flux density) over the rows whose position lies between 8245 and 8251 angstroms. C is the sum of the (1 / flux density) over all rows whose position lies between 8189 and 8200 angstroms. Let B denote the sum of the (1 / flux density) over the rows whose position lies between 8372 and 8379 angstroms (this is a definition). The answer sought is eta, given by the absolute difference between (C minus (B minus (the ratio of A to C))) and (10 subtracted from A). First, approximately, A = 0.060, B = 0.08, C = 0.139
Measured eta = 10.4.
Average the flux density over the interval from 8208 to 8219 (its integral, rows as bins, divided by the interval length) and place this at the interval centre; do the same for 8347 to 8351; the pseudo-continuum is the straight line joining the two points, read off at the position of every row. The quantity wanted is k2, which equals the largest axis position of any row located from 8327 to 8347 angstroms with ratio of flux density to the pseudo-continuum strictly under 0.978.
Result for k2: 8343.80 angstroms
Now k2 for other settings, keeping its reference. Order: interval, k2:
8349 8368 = 8366.88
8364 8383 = 8382.31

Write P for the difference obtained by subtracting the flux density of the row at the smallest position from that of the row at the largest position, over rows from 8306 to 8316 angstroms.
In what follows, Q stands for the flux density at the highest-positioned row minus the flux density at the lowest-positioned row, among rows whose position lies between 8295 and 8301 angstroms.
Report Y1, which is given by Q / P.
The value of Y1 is 7.7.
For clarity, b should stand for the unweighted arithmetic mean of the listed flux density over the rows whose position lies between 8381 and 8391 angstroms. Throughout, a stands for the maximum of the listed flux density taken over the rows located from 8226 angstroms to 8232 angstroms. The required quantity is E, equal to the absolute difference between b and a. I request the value 4.4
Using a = 49.94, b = 45.6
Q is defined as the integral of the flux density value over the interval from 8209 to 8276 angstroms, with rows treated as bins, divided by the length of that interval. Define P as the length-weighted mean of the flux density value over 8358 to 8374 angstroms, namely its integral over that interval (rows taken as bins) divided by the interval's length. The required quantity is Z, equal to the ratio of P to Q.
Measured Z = 0.98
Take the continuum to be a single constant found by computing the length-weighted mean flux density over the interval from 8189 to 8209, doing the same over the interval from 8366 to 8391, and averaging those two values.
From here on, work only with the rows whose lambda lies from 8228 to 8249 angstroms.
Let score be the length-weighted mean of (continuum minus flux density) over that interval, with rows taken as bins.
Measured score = -3.6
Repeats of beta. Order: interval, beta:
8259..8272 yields -50.8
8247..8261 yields -54.6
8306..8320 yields -54.4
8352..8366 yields -54.3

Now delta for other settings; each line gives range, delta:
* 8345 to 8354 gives 48.62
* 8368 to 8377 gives 47.97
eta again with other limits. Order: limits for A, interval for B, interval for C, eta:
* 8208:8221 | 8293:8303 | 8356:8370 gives 10.9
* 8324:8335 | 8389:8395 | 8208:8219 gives 11.0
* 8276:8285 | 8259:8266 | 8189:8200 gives 10.7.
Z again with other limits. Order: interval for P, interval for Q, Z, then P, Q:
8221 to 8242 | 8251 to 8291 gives 1.00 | 49.8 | 49.9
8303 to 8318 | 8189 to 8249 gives 1.01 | 49.0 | 48.3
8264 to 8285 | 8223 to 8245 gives 1.00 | 50.0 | 49.9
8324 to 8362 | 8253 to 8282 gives 0.97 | 48.5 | 49.8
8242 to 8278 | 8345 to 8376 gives 1.02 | 49.8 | 48.8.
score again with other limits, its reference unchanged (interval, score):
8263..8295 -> -3.6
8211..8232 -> -2.9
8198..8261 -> -2.8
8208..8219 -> -2.7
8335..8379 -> -2.1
